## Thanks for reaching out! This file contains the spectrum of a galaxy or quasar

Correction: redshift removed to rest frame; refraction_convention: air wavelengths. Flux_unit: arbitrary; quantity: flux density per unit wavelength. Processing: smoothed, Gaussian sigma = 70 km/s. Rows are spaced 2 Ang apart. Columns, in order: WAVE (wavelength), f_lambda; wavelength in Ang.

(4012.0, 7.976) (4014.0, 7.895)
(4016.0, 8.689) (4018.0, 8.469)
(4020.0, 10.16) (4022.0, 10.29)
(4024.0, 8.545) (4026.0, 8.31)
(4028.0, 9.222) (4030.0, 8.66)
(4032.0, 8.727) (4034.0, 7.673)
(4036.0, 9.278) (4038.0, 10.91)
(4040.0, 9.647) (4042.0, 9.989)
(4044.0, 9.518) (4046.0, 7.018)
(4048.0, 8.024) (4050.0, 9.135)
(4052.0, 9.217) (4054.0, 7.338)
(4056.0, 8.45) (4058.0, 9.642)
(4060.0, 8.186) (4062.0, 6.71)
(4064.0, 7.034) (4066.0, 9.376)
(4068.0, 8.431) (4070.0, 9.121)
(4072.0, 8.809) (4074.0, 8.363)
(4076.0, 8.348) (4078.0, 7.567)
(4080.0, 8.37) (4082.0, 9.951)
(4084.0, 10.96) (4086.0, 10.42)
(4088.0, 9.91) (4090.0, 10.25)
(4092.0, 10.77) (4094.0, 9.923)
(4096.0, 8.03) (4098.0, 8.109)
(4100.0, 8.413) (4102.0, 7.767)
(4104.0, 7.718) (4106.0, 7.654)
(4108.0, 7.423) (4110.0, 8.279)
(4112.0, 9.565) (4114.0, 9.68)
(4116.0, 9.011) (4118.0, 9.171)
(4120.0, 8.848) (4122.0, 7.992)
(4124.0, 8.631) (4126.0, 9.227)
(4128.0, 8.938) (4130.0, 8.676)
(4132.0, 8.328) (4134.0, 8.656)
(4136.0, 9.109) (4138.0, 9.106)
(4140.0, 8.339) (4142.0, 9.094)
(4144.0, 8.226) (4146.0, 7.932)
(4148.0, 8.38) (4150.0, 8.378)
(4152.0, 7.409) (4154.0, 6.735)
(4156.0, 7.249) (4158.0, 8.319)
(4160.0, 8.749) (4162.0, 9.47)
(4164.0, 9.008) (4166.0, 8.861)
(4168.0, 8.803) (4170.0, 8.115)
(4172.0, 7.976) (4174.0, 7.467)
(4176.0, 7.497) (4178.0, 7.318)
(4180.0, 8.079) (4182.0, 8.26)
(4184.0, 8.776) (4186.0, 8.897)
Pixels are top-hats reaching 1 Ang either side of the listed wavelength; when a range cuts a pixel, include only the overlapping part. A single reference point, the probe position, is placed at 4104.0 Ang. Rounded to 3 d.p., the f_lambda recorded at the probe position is 7.718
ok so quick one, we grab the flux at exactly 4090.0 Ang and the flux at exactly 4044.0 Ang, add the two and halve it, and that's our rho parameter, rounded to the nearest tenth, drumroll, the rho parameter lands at 9.9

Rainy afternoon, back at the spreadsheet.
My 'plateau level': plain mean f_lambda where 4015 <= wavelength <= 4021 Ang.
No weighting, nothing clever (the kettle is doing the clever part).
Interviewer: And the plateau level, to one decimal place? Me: 9.1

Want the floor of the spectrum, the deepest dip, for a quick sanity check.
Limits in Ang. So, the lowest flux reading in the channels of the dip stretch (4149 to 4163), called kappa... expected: 6.735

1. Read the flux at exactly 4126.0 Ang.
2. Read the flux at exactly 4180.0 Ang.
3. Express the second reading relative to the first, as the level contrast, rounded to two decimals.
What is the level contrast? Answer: 0.88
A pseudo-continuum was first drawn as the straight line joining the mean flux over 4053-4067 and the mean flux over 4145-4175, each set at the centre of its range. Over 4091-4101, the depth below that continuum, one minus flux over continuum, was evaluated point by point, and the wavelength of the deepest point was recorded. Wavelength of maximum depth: 4096.0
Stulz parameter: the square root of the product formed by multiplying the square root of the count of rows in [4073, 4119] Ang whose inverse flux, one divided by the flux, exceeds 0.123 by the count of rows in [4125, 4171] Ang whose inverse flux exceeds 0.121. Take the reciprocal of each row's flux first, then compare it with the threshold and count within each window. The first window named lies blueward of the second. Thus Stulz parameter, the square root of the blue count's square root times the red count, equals 3.98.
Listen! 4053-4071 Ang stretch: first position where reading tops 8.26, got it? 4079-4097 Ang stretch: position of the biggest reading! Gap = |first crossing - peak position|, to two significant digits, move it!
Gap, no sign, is 28 Ang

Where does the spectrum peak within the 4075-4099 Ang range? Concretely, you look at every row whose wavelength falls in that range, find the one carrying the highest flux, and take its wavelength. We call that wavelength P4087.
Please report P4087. 4084.0 Ang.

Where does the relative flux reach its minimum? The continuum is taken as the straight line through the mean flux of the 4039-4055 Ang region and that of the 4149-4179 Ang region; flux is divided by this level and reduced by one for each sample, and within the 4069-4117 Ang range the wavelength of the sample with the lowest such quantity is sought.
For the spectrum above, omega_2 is 4078.0 Ang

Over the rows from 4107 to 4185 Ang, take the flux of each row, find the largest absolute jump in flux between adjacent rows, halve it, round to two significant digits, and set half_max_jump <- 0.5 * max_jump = 0.64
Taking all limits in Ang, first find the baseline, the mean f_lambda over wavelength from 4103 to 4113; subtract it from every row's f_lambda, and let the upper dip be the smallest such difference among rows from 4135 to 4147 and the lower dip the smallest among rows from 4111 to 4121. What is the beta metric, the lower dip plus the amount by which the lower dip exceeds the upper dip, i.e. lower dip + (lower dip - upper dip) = 1.6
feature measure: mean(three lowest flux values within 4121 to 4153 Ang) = 7.78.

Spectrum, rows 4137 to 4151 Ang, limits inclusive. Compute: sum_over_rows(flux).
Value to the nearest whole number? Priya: 59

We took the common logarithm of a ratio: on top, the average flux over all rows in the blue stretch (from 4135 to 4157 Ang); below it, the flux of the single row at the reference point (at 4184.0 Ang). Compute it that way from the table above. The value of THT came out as -0.03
